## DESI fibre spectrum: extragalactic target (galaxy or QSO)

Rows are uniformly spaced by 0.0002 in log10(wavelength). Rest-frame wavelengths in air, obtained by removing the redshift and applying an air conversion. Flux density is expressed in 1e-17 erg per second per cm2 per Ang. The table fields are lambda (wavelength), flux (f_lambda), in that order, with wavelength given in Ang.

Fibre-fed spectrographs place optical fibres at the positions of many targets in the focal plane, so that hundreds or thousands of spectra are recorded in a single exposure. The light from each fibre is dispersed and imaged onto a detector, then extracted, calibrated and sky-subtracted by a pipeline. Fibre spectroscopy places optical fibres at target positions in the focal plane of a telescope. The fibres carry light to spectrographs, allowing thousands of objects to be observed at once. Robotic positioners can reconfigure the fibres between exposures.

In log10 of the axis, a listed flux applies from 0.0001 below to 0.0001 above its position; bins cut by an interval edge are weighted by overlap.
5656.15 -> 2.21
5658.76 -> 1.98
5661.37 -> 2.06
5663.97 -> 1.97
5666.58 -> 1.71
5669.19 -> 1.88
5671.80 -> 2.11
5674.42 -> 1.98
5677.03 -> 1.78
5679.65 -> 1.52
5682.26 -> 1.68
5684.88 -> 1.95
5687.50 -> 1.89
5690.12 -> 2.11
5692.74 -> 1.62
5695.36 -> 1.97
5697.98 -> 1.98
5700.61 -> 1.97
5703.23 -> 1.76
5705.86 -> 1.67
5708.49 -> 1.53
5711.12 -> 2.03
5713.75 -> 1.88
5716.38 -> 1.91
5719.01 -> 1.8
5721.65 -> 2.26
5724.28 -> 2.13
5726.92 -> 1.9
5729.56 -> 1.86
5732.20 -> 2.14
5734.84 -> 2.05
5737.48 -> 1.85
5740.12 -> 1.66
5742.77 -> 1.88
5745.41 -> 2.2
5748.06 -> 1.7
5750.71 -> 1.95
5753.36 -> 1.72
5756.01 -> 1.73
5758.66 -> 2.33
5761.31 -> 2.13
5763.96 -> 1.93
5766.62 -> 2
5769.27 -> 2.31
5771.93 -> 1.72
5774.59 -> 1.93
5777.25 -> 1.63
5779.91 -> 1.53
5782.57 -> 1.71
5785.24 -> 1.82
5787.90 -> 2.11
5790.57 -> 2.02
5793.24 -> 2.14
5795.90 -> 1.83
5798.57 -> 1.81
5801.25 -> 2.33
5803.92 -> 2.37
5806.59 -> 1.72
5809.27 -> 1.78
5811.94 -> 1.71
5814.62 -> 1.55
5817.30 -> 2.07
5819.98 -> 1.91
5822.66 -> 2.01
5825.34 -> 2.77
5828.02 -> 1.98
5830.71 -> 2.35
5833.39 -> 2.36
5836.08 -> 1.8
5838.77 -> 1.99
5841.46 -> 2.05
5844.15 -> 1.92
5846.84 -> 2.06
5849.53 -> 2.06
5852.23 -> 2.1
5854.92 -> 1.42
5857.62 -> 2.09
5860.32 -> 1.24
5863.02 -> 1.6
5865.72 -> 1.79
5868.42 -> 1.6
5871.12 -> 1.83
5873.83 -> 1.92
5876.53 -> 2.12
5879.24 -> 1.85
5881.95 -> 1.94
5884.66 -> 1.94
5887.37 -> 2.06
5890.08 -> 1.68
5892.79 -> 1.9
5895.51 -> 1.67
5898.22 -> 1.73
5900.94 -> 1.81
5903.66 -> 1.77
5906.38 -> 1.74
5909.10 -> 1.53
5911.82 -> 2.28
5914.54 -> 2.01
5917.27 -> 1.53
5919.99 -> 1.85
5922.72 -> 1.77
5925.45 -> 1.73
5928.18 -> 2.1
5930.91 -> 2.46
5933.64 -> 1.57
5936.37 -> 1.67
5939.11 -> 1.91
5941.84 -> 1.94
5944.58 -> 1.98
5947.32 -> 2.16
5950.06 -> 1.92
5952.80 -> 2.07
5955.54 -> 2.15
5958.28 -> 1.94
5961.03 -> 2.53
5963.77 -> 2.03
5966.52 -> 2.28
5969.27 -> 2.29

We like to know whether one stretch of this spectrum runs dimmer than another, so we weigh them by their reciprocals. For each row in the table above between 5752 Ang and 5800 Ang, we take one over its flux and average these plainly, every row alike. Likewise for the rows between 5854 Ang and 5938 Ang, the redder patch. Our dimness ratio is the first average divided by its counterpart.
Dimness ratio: 0.94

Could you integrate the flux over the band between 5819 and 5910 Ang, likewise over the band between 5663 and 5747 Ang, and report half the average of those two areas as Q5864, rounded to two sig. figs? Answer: 83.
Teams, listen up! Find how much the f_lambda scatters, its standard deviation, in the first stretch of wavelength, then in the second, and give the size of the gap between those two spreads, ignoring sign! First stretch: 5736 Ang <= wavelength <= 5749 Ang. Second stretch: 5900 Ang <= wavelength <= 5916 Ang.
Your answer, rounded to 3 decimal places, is 0.045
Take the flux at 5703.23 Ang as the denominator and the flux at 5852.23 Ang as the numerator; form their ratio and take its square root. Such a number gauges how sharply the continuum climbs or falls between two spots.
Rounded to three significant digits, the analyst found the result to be 1.09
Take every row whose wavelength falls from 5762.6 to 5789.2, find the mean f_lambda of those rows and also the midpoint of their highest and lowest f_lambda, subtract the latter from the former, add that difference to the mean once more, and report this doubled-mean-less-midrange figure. 1.82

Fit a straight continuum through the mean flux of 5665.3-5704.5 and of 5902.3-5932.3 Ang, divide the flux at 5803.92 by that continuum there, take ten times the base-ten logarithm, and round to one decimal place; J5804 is 1.0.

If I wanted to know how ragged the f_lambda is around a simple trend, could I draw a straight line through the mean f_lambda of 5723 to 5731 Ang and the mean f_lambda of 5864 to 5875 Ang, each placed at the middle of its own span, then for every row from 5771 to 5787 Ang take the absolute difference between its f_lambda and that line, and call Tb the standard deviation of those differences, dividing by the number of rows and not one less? 0.11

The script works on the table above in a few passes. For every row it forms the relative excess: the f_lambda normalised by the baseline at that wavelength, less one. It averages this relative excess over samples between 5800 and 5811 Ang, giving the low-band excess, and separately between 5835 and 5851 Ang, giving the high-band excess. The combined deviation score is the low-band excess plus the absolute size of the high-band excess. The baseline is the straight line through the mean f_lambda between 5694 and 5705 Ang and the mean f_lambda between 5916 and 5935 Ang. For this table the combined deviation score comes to 0.14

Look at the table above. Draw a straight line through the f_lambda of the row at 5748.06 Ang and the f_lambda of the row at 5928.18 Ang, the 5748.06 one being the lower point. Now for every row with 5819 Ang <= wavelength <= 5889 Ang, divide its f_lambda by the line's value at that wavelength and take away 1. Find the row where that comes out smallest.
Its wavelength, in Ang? 5860.32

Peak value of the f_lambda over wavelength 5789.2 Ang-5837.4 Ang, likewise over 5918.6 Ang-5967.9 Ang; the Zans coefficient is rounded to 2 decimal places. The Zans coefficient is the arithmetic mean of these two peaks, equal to 2.65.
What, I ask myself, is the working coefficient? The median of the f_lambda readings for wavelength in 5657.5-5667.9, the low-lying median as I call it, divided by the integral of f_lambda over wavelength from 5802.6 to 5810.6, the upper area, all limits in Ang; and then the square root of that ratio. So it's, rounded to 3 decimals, 0.355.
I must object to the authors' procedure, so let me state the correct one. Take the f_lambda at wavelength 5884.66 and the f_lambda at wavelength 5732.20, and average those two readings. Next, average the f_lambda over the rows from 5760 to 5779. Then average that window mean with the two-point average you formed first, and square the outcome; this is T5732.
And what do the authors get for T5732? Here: 4.0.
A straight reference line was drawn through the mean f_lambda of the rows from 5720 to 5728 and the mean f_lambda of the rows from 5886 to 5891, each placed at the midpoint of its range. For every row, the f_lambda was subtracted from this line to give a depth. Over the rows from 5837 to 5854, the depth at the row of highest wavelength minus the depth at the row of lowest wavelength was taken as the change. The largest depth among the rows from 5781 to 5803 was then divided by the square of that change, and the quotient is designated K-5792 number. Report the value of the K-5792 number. 19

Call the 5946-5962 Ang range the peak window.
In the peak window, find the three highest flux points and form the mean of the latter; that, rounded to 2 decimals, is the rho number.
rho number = 2.28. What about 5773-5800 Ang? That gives 2.09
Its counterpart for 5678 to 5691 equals 1.98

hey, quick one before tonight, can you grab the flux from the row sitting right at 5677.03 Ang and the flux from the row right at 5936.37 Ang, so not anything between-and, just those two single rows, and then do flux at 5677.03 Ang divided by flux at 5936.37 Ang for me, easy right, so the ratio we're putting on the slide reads 1.07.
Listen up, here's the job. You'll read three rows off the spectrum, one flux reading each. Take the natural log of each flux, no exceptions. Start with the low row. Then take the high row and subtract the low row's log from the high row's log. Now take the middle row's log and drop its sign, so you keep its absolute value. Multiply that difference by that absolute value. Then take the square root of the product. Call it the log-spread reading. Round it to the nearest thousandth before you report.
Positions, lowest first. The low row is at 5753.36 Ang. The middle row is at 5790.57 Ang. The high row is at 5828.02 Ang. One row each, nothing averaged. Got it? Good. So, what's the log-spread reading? 0.315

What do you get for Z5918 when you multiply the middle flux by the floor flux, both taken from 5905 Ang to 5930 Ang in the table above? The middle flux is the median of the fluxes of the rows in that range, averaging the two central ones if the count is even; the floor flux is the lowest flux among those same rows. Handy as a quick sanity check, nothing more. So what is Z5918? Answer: 2.71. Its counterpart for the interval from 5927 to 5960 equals 3.08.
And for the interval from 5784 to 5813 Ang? 3.13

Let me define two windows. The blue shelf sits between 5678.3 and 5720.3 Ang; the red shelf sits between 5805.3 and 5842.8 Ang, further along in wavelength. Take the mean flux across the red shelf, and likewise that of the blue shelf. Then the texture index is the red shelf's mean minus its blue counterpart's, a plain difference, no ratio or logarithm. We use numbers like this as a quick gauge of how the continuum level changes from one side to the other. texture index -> 0.17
